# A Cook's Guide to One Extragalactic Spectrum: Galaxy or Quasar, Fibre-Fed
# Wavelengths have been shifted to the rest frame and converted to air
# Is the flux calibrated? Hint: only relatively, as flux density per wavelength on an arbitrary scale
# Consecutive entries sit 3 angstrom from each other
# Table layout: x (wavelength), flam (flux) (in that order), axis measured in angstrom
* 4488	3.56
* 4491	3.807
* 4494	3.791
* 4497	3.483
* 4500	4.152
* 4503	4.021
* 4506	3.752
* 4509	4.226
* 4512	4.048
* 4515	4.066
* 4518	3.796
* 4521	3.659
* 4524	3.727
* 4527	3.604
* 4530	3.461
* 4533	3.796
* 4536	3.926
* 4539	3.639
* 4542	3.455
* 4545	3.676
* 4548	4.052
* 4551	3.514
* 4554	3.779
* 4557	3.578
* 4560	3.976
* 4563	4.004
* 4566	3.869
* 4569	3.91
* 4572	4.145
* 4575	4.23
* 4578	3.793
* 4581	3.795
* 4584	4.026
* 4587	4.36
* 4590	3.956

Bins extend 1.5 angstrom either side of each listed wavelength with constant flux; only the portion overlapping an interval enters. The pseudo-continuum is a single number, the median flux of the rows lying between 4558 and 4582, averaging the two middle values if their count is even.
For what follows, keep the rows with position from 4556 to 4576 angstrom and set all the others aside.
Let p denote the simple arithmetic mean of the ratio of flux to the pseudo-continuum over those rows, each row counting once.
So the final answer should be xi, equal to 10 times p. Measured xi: 10.0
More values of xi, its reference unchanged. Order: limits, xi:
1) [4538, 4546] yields 9.1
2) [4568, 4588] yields 10.2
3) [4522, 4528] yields 9.3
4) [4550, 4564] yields 9.6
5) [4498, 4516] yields 10.3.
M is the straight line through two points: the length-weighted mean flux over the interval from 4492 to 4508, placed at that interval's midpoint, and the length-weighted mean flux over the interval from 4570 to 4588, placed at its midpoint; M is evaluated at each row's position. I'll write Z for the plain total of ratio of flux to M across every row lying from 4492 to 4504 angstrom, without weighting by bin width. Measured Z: 4.015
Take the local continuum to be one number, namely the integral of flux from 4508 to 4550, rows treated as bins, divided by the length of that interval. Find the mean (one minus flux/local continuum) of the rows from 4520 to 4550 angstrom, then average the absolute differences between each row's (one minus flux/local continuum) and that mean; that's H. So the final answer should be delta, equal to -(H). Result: -0.037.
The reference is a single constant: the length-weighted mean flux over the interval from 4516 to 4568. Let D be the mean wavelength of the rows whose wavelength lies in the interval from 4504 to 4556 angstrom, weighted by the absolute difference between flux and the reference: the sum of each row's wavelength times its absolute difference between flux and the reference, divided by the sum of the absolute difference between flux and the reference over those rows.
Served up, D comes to 4528.4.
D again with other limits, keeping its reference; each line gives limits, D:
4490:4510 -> 4502.3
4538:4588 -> 4566.7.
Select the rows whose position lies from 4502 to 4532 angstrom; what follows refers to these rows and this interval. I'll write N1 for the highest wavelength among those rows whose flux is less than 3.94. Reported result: 4530 angstrom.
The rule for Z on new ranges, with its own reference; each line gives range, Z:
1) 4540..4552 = 3.706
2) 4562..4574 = 3.965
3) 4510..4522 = 4.001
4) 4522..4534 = 3.720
